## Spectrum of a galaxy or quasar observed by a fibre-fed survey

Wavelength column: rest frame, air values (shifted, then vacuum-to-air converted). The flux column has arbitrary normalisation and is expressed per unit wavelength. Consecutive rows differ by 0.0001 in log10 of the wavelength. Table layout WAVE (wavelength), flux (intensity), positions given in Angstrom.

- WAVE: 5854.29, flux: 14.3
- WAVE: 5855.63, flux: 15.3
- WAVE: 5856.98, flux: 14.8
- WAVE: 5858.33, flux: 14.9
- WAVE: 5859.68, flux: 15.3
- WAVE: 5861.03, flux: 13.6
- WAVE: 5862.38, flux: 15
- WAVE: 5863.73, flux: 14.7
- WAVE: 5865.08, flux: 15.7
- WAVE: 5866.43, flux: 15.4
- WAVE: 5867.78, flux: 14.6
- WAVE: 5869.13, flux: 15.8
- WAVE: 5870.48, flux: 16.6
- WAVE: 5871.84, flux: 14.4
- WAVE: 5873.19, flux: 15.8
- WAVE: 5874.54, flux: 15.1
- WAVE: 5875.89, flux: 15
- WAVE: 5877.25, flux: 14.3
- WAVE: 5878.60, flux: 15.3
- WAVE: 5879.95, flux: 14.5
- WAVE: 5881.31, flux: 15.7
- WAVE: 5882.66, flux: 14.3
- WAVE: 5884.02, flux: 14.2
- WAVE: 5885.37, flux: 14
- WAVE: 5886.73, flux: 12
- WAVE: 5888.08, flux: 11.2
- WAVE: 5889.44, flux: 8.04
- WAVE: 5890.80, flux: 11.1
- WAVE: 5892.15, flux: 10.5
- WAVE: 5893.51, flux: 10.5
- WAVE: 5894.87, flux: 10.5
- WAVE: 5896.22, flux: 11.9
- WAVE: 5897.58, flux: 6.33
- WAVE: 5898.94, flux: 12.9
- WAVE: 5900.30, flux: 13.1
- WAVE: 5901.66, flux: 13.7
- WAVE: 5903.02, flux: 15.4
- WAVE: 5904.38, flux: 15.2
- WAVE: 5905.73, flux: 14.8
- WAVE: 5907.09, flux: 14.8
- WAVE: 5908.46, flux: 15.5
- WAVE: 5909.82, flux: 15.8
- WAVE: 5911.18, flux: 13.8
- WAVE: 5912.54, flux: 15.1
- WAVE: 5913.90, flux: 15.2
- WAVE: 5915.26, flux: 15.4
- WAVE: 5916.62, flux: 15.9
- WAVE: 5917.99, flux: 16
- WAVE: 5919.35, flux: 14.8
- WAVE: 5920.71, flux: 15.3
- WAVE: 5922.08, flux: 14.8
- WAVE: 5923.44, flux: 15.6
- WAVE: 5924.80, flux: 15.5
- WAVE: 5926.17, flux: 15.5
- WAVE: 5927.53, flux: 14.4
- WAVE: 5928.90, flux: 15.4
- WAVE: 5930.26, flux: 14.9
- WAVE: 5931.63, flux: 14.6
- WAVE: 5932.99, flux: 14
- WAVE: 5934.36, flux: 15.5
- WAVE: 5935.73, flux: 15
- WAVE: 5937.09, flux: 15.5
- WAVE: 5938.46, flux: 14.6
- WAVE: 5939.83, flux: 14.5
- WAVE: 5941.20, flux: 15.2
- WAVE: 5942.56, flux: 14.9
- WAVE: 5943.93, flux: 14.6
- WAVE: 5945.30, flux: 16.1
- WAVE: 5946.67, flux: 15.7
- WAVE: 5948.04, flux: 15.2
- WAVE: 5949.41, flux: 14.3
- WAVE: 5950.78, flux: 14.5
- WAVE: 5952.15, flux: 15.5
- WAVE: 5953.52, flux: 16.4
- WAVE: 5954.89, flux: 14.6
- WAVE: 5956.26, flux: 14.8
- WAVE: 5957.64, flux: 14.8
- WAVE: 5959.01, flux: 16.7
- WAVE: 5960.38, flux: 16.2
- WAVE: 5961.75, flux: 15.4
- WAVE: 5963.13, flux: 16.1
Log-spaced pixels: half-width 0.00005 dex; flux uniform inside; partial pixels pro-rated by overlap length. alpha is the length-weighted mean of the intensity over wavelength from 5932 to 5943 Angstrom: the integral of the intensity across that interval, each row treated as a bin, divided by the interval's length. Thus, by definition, 14.9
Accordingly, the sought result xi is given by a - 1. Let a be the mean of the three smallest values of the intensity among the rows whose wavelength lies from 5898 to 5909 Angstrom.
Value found 12.2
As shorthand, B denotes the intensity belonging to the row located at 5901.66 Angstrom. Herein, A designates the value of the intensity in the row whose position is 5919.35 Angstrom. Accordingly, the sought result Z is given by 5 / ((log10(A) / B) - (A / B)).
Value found -5.0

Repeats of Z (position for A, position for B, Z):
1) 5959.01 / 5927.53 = -4.7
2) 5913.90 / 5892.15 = -3.7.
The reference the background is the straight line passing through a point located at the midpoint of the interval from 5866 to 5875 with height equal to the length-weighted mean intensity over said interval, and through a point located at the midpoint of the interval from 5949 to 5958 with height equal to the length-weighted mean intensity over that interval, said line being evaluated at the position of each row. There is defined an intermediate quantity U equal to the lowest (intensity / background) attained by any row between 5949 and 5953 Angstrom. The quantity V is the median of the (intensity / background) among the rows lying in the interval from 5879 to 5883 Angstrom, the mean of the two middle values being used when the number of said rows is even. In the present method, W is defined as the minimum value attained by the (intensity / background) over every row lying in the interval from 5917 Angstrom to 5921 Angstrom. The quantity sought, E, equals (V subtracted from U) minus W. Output -0.97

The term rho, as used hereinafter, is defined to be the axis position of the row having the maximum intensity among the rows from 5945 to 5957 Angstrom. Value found 5953.52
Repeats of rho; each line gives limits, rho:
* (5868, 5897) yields 5870.48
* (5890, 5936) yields 5917.99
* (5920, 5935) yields 5923.44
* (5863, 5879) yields 5870.48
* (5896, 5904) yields 5903.02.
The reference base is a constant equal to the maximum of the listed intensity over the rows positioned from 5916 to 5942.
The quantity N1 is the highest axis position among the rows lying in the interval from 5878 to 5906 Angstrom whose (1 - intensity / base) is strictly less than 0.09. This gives 5905.73 Angstrom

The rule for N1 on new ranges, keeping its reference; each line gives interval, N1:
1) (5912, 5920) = 5919.35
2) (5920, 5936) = 5935.73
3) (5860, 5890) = 5881.31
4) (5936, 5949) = 5948.04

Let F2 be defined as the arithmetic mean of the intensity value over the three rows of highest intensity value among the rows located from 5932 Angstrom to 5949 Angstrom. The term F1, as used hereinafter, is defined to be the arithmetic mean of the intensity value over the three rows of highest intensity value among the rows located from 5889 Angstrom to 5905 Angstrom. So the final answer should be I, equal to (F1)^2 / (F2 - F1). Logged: 218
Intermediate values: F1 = 14.8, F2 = 15.8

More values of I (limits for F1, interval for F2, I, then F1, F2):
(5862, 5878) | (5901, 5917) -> -774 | 16.1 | 15.7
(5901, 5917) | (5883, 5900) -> -122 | 15.7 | 13.7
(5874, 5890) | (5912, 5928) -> 506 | 15.4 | 15.8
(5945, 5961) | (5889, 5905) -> -162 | 16.4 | 14.8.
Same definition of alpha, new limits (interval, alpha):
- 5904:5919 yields 15.2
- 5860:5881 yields 15.1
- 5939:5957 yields 15.1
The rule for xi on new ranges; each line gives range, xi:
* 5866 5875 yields 13.7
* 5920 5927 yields 14.2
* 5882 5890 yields 9.4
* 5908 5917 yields 13.7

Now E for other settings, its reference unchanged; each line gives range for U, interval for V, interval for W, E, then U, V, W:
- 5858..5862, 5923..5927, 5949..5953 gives -1.10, 0.881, 1.02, 0.952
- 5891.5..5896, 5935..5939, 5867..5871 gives -1.26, 0.687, 0.99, 0.948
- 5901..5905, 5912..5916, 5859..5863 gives -0.98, 0.899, 1.00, 0.881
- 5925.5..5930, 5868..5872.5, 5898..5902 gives -0.92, 0.952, 1.03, 0.845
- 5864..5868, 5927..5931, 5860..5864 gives -0.92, 0.948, 0.99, 0.881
